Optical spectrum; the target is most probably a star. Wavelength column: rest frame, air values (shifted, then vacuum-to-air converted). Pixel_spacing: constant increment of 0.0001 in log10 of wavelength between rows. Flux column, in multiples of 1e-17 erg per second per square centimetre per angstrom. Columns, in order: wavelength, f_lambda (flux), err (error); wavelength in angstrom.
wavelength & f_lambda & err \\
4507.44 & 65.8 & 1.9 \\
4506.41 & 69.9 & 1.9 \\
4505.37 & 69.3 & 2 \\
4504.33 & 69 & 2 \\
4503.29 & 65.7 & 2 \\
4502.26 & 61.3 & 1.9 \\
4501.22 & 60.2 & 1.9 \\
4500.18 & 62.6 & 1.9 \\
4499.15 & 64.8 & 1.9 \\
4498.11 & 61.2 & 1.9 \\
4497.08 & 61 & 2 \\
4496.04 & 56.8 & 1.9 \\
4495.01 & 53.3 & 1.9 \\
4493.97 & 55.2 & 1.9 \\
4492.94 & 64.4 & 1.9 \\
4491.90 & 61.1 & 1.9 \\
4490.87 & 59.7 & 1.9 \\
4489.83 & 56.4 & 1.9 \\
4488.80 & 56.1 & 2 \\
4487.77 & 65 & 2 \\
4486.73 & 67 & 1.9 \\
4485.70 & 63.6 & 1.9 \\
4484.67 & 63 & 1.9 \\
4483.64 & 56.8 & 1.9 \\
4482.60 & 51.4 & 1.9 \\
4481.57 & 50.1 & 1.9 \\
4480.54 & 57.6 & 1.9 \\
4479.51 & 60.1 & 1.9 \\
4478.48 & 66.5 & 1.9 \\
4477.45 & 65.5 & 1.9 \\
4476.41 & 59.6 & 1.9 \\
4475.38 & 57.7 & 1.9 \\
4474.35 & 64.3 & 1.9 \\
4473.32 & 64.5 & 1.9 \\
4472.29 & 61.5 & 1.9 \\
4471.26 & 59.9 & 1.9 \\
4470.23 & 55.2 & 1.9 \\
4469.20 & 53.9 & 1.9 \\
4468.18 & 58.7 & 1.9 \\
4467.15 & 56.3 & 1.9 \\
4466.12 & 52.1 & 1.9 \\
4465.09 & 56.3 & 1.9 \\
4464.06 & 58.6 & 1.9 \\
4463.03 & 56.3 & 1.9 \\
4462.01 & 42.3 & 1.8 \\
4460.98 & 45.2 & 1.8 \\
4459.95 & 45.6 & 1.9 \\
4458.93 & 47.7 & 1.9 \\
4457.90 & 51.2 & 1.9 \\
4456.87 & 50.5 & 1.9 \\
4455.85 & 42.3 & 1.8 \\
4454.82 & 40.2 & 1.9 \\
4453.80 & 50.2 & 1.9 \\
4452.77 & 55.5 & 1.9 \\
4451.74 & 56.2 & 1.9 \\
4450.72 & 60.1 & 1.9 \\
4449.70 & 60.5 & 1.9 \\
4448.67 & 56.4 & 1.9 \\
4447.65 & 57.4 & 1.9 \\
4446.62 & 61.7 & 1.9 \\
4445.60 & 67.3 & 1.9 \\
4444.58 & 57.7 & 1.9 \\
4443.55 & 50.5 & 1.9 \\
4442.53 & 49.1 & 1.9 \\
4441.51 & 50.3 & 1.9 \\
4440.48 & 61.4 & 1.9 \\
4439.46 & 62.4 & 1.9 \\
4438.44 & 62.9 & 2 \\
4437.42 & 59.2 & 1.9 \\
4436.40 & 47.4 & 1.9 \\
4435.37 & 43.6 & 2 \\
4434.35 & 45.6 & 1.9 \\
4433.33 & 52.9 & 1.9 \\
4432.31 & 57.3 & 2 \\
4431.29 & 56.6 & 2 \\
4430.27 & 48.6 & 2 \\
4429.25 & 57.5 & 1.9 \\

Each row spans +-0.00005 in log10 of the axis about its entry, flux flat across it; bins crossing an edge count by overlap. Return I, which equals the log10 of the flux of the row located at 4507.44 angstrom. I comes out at 1.818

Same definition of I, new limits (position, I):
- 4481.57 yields 1.700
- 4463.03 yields 1.751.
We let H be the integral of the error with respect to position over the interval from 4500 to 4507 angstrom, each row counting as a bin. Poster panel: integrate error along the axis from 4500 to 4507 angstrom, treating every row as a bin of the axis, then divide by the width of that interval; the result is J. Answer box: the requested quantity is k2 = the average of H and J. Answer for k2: 7.8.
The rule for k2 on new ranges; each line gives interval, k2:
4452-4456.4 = 5.1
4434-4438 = 4.8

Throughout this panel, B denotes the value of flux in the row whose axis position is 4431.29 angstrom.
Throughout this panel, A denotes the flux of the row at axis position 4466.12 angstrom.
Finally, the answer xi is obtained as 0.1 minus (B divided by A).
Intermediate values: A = 52.1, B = 56.6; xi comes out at -0.99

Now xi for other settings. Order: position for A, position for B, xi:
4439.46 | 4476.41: -0.86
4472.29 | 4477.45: -0.97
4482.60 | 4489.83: -1.00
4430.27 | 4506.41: -1.34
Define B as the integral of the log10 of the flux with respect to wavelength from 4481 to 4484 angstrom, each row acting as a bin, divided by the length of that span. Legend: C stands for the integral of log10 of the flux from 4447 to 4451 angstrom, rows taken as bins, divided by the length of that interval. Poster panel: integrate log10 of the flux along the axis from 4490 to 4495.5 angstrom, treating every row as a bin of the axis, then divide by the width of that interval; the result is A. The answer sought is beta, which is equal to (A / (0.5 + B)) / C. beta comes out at 0.450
